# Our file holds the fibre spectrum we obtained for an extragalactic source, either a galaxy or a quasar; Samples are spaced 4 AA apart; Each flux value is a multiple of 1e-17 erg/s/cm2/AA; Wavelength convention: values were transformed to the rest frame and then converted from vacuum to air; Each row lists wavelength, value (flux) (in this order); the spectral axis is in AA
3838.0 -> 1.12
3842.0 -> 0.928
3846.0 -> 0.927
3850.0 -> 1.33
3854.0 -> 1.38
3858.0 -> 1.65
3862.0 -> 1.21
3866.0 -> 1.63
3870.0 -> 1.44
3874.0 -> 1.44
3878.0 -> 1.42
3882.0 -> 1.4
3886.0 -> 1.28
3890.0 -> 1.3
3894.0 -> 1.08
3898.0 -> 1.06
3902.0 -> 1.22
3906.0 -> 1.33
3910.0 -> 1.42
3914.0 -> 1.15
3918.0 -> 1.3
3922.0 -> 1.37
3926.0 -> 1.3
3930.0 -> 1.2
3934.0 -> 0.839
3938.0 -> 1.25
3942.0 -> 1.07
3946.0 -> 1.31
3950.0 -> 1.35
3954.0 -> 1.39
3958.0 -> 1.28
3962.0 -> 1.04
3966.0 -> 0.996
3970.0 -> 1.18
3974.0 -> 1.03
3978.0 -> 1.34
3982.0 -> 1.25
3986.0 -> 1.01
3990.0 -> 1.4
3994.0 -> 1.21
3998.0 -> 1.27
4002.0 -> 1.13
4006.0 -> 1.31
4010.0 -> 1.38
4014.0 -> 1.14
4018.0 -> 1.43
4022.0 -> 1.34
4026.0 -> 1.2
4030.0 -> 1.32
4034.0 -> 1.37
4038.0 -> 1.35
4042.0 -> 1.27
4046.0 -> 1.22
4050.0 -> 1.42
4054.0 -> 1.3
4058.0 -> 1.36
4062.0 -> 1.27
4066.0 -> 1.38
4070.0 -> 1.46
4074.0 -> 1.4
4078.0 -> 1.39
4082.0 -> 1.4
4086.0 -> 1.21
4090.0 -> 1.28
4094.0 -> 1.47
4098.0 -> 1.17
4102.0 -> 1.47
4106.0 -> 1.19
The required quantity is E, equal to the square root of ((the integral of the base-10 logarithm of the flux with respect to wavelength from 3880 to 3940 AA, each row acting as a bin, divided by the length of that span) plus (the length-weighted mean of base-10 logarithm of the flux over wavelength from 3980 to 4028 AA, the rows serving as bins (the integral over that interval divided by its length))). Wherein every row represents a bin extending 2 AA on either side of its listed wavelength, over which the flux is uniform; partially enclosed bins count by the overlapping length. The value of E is 0.429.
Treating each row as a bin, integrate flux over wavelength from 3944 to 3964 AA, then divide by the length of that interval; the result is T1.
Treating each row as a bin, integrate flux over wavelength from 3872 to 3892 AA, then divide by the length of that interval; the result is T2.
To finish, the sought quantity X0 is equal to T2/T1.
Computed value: 1.07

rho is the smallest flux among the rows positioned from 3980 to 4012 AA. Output 1.01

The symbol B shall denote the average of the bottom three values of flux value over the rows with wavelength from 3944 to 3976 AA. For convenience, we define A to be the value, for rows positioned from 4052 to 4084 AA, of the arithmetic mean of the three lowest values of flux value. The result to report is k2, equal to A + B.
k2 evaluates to 2.33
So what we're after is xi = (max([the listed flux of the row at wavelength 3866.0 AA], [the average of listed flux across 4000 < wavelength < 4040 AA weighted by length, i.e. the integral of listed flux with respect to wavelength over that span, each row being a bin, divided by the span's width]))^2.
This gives 2.66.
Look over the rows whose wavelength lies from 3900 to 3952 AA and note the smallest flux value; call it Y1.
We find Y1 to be 0.839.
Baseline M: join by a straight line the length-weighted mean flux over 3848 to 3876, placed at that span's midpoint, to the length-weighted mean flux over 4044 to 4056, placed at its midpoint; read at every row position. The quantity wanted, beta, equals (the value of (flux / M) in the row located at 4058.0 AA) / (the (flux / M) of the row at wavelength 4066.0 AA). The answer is 0.98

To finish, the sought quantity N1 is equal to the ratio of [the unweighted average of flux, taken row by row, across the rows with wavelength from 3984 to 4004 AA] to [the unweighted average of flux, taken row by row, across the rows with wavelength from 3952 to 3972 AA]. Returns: 1.02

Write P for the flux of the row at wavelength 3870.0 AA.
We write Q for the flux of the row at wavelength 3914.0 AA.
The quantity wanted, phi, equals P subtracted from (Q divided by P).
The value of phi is -0.64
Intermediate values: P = 1.44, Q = 1.15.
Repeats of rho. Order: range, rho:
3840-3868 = 0.927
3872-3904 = 1.06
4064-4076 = 1.38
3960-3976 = 0.996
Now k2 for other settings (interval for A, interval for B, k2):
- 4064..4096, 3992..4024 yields 2.45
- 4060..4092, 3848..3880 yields 2.56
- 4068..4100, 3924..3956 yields 2.26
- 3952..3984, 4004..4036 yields 2.24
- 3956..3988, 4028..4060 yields 2.28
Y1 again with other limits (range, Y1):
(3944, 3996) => 0.996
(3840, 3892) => 0.927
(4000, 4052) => 1.13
